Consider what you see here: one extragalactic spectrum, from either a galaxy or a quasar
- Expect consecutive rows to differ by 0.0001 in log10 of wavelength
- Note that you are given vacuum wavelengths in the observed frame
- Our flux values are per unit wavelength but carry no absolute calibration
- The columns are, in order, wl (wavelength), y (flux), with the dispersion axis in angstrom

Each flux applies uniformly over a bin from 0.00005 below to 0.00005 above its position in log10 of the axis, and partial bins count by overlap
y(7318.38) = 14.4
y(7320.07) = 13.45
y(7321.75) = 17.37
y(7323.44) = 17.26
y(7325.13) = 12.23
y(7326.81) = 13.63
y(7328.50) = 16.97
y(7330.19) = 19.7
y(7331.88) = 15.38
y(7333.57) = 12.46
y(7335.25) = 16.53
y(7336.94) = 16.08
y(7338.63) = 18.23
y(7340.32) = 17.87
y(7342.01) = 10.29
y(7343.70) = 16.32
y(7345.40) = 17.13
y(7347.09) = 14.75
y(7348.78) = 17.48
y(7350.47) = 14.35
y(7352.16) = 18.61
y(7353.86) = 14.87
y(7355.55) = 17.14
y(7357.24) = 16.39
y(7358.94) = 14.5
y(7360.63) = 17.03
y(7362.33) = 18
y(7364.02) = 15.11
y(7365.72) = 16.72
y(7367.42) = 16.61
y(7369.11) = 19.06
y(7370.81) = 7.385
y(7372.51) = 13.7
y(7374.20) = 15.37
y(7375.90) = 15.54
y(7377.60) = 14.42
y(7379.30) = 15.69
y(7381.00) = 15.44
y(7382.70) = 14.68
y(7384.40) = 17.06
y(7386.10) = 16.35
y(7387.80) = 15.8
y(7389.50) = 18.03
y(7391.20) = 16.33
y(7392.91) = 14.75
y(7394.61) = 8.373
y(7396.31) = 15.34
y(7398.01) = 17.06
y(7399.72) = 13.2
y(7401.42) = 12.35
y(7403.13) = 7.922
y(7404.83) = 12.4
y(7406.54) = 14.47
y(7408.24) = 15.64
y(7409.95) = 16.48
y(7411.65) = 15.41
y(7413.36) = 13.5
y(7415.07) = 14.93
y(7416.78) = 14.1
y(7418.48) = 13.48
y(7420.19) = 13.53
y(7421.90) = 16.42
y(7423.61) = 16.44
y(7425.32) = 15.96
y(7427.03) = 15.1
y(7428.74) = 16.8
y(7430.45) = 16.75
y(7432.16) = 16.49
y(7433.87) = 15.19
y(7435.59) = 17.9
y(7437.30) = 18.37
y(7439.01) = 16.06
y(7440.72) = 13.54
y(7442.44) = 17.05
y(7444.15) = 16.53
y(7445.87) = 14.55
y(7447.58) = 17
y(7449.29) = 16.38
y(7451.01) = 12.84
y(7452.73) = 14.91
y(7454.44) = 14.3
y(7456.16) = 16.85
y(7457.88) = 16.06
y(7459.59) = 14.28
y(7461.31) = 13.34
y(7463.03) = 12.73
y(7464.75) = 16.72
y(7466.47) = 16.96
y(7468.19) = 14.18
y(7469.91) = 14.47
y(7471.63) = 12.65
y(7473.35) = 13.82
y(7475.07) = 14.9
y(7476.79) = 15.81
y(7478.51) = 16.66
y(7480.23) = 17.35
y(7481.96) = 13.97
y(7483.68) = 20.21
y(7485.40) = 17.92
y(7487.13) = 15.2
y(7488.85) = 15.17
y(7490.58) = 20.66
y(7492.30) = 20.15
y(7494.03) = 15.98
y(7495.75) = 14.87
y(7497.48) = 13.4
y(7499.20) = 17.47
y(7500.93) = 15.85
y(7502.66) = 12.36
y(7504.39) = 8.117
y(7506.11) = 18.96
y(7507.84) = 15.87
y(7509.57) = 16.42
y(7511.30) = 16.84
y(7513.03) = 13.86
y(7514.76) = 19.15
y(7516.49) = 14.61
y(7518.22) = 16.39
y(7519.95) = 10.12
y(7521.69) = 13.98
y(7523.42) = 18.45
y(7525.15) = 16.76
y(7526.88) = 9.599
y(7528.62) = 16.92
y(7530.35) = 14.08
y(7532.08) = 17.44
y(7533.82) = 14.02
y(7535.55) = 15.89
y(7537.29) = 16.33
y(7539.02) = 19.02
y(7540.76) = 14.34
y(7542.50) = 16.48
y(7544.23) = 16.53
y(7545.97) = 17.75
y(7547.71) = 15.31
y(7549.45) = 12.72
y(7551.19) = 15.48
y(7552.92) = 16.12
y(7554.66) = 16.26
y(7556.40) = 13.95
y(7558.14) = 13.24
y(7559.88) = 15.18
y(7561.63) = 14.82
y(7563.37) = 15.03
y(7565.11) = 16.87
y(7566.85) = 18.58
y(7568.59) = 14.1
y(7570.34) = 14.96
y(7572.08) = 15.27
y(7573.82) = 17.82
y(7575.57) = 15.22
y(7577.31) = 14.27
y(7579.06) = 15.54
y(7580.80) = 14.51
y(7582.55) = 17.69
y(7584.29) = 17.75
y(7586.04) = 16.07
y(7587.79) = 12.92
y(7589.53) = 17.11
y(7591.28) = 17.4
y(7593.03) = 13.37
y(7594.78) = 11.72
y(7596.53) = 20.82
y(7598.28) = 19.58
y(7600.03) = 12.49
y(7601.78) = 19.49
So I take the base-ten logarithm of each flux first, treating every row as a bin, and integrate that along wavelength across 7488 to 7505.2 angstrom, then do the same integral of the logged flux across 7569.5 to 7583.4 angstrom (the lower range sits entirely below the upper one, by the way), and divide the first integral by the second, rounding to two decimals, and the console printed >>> 1.22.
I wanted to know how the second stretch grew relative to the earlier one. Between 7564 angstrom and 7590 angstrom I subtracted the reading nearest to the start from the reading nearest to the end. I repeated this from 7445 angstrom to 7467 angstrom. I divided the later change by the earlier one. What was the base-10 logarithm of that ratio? -1.0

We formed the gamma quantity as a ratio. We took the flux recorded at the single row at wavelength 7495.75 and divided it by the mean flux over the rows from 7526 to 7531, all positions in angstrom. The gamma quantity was 1.10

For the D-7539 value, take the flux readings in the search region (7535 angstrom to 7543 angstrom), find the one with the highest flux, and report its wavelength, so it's 7539.02 angstrom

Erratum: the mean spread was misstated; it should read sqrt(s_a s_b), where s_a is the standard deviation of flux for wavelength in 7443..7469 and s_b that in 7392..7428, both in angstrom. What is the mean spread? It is 1.9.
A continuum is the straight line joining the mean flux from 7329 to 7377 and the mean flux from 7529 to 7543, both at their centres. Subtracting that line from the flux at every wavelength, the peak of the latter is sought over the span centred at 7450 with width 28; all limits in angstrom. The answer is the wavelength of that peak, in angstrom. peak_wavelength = 7437.30 angstrom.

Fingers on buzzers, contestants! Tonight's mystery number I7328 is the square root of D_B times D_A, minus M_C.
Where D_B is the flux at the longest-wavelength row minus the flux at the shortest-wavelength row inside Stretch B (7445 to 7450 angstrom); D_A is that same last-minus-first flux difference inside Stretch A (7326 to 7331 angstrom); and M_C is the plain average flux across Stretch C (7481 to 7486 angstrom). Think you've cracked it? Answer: -14.0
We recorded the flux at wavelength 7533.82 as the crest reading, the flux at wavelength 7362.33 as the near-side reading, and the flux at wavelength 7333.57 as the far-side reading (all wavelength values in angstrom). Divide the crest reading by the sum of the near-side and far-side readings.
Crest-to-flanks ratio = 0.46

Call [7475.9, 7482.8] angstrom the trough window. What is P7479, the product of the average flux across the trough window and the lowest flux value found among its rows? 223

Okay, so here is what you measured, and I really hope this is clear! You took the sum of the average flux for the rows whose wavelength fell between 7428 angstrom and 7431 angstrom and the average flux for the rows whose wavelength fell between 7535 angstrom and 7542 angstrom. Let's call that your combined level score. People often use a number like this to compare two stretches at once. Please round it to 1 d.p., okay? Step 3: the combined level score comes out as 33.2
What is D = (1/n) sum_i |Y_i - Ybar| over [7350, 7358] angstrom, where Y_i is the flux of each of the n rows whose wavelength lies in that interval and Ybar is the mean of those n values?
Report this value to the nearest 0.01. 1.33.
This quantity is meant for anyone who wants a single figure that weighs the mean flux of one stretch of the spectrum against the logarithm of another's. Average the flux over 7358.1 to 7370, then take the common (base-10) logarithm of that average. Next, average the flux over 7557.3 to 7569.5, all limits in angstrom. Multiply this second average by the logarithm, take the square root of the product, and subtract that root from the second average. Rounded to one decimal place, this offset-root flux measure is 11.1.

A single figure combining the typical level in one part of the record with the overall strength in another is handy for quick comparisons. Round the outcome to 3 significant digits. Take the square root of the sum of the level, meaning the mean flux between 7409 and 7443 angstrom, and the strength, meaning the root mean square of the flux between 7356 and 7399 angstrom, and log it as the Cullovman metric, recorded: 5.59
